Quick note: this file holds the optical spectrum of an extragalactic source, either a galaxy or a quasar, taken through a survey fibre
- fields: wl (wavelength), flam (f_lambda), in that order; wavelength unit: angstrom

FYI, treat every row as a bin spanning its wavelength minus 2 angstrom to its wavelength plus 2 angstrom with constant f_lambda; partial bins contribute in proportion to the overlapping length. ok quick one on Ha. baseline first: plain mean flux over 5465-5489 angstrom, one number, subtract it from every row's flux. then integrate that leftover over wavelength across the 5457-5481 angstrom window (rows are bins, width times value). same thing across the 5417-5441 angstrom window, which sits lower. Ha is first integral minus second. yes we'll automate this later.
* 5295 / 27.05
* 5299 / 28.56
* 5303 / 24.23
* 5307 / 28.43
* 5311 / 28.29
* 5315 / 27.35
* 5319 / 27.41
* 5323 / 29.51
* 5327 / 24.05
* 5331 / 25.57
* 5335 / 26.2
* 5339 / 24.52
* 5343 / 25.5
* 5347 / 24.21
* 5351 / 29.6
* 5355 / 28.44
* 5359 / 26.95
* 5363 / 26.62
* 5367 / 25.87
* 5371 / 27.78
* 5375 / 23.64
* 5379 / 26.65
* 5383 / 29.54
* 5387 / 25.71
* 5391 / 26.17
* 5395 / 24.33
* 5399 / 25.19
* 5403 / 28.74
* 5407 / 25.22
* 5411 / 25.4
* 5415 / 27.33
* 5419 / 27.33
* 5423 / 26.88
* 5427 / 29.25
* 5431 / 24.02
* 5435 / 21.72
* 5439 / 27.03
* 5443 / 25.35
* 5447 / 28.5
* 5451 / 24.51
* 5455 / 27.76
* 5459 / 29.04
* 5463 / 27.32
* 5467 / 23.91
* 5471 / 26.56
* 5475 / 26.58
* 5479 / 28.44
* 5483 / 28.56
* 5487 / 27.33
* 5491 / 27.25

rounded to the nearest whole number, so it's 22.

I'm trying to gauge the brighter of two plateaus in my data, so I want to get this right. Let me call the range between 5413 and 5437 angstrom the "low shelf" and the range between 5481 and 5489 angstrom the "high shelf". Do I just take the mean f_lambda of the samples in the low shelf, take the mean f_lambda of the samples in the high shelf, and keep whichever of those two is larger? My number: 27.9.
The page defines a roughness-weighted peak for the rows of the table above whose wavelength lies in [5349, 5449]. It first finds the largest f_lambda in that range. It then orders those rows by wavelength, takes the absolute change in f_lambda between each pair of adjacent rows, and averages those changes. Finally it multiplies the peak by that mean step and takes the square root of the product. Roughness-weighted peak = 8.0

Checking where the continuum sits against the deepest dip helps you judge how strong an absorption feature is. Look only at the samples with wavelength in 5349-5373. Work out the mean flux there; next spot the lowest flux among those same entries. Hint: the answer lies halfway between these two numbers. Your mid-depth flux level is 26.7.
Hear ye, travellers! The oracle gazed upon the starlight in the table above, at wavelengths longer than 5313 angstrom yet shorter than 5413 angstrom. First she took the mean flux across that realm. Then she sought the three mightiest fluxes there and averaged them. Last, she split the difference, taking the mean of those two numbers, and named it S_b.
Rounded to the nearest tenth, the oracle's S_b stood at 28.0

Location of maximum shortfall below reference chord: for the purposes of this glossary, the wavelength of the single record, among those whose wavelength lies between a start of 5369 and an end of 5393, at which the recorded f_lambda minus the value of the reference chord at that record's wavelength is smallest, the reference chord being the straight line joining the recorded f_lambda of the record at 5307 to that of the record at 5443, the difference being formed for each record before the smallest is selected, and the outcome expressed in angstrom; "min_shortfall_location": 5375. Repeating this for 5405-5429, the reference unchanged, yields 5407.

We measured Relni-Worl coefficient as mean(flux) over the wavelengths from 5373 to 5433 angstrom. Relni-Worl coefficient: 26.4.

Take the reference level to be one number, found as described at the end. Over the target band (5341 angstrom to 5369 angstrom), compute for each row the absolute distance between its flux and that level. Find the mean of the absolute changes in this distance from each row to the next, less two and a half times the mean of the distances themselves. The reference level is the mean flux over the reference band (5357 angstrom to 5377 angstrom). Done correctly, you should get -2.5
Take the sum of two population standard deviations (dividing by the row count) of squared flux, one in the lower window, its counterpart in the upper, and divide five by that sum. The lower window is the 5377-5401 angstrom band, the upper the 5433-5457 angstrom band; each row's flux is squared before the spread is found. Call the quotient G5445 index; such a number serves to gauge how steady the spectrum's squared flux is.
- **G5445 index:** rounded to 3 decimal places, 0.025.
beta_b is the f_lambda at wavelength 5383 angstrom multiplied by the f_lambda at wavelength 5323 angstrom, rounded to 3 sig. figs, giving 872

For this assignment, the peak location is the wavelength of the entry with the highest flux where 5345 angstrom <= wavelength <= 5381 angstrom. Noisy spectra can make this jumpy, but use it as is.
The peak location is 5351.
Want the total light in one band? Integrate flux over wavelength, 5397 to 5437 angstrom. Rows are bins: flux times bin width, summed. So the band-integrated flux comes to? 1044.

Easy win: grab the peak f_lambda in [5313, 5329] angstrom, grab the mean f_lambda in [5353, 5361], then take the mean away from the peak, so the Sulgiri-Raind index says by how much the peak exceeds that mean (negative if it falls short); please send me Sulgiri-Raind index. 1.8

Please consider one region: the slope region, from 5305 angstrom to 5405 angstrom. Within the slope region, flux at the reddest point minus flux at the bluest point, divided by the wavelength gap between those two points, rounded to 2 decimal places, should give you 0.00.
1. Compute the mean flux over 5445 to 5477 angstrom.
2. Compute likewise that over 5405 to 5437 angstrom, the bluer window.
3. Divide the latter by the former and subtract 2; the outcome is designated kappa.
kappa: -1.033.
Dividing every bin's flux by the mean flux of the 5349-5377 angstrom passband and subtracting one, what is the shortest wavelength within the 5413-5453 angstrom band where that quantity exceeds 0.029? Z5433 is 5427 angstrom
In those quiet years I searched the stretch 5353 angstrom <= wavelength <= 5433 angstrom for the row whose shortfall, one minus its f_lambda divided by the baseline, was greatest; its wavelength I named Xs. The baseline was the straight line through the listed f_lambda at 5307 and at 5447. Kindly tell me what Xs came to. 5375 angstrom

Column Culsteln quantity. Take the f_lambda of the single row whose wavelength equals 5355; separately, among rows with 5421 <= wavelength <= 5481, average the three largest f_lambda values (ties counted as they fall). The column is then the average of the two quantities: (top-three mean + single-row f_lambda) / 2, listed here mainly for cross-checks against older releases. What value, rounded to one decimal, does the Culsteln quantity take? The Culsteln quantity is 28.7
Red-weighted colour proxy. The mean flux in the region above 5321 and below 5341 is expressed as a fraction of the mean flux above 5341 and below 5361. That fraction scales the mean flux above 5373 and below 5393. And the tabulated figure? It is 25.4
